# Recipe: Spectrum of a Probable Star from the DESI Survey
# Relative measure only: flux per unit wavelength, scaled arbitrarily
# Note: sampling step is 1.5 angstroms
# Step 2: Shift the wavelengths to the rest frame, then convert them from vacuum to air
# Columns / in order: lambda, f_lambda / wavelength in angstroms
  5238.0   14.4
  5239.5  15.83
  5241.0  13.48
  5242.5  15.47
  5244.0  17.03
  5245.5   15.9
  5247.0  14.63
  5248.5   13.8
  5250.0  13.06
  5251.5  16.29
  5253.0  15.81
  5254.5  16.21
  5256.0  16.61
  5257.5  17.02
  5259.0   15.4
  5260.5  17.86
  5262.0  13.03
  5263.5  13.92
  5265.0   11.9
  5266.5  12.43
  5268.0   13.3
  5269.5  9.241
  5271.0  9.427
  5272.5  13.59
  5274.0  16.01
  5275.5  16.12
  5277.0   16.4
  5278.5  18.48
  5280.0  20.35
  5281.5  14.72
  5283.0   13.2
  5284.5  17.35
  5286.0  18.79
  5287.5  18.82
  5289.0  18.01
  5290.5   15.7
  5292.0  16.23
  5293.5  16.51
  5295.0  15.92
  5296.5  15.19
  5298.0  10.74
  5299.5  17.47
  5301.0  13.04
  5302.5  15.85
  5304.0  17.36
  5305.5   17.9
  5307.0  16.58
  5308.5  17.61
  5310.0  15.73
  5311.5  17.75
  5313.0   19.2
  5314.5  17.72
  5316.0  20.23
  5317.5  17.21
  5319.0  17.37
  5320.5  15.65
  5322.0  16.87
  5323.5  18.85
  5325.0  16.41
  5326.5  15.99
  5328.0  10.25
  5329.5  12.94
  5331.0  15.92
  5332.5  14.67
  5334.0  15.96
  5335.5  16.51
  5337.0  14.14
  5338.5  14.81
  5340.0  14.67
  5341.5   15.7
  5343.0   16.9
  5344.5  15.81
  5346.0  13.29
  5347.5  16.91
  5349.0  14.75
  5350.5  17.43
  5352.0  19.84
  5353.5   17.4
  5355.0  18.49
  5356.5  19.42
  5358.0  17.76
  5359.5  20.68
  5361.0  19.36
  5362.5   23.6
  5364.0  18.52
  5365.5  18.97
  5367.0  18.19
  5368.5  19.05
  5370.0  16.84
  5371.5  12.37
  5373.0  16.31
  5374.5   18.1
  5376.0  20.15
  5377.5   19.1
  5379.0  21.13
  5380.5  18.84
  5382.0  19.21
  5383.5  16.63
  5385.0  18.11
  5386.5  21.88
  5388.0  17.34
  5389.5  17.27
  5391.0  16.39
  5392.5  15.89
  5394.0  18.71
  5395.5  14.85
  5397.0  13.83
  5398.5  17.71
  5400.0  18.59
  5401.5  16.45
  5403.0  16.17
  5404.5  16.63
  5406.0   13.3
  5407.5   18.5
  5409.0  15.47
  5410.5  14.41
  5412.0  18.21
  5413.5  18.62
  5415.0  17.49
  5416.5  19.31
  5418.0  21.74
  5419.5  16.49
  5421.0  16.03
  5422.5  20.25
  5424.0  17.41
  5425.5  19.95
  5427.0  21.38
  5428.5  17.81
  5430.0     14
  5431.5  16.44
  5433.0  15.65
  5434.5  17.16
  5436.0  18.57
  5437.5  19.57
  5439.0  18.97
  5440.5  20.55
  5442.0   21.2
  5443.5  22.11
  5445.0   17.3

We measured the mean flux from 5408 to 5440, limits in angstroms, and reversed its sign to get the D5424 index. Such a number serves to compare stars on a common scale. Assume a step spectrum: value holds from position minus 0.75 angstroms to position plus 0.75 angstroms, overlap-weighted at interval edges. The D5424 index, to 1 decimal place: -17.9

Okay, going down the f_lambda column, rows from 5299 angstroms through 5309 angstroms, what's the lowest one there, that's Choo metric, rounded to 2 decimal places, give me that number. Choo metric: 13.04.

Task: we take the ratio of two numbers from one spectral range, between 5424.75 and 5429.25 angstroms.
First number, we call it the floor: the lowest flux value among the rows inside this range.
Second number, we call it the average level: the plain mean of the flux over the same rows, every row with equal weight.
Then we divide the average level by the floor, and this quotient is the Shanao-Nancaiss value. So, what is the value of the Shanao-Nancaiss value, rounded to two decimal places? 1.11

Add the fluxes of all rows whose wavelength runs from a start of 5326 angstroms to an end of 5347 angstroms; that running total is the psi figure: 208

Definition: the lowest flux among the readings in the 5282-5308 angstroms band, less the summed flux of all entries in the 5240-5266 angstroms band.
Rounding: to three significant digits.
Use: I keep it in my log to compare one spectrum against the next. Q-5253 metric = -247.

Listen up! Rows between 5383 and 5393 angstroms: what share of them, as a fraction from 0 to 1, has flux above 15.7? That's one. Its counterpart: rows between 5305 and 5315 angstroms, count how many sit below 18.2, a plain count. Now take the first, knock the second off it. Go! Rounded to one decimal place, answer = -5.0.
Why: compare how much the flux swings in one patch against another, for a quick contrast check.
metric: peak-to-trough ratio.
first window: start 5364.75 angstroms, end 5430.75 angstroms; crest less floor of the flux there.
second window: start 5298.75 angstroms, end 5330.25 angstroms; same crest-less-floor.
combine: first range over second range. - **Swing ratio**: 0.95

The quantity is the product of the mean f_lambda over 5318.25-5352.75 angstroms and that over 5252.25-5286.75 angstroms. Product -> 237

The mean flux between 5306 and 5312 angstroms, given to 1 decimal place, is 16.9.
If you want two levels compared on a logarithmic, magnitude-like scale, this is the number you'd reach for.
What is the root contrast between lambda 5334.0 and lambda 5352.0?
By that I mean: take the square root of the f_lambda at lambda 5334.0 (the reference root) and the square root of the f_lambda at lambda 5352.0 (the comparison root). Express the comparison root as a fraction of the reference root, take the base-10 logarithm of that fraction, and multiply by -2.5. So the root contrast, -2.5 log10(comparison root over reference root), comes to -0.12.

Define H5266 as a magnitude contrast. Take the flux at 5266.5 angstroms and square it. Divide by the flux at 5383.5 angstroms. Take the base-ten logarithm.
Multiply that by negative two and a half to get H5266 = -2.4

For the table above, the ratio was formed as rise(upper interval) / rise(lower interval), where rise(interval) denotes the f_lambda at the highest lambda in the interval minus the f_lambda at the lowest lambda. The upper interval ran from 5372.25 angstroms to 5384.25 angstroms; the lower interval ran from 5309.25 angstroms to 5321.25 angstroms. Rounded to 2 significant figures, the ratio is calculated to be -4.0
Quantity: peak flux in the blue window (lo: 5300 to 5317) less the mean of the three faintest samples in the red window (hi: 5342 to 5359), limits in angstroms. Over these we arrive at 5.6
